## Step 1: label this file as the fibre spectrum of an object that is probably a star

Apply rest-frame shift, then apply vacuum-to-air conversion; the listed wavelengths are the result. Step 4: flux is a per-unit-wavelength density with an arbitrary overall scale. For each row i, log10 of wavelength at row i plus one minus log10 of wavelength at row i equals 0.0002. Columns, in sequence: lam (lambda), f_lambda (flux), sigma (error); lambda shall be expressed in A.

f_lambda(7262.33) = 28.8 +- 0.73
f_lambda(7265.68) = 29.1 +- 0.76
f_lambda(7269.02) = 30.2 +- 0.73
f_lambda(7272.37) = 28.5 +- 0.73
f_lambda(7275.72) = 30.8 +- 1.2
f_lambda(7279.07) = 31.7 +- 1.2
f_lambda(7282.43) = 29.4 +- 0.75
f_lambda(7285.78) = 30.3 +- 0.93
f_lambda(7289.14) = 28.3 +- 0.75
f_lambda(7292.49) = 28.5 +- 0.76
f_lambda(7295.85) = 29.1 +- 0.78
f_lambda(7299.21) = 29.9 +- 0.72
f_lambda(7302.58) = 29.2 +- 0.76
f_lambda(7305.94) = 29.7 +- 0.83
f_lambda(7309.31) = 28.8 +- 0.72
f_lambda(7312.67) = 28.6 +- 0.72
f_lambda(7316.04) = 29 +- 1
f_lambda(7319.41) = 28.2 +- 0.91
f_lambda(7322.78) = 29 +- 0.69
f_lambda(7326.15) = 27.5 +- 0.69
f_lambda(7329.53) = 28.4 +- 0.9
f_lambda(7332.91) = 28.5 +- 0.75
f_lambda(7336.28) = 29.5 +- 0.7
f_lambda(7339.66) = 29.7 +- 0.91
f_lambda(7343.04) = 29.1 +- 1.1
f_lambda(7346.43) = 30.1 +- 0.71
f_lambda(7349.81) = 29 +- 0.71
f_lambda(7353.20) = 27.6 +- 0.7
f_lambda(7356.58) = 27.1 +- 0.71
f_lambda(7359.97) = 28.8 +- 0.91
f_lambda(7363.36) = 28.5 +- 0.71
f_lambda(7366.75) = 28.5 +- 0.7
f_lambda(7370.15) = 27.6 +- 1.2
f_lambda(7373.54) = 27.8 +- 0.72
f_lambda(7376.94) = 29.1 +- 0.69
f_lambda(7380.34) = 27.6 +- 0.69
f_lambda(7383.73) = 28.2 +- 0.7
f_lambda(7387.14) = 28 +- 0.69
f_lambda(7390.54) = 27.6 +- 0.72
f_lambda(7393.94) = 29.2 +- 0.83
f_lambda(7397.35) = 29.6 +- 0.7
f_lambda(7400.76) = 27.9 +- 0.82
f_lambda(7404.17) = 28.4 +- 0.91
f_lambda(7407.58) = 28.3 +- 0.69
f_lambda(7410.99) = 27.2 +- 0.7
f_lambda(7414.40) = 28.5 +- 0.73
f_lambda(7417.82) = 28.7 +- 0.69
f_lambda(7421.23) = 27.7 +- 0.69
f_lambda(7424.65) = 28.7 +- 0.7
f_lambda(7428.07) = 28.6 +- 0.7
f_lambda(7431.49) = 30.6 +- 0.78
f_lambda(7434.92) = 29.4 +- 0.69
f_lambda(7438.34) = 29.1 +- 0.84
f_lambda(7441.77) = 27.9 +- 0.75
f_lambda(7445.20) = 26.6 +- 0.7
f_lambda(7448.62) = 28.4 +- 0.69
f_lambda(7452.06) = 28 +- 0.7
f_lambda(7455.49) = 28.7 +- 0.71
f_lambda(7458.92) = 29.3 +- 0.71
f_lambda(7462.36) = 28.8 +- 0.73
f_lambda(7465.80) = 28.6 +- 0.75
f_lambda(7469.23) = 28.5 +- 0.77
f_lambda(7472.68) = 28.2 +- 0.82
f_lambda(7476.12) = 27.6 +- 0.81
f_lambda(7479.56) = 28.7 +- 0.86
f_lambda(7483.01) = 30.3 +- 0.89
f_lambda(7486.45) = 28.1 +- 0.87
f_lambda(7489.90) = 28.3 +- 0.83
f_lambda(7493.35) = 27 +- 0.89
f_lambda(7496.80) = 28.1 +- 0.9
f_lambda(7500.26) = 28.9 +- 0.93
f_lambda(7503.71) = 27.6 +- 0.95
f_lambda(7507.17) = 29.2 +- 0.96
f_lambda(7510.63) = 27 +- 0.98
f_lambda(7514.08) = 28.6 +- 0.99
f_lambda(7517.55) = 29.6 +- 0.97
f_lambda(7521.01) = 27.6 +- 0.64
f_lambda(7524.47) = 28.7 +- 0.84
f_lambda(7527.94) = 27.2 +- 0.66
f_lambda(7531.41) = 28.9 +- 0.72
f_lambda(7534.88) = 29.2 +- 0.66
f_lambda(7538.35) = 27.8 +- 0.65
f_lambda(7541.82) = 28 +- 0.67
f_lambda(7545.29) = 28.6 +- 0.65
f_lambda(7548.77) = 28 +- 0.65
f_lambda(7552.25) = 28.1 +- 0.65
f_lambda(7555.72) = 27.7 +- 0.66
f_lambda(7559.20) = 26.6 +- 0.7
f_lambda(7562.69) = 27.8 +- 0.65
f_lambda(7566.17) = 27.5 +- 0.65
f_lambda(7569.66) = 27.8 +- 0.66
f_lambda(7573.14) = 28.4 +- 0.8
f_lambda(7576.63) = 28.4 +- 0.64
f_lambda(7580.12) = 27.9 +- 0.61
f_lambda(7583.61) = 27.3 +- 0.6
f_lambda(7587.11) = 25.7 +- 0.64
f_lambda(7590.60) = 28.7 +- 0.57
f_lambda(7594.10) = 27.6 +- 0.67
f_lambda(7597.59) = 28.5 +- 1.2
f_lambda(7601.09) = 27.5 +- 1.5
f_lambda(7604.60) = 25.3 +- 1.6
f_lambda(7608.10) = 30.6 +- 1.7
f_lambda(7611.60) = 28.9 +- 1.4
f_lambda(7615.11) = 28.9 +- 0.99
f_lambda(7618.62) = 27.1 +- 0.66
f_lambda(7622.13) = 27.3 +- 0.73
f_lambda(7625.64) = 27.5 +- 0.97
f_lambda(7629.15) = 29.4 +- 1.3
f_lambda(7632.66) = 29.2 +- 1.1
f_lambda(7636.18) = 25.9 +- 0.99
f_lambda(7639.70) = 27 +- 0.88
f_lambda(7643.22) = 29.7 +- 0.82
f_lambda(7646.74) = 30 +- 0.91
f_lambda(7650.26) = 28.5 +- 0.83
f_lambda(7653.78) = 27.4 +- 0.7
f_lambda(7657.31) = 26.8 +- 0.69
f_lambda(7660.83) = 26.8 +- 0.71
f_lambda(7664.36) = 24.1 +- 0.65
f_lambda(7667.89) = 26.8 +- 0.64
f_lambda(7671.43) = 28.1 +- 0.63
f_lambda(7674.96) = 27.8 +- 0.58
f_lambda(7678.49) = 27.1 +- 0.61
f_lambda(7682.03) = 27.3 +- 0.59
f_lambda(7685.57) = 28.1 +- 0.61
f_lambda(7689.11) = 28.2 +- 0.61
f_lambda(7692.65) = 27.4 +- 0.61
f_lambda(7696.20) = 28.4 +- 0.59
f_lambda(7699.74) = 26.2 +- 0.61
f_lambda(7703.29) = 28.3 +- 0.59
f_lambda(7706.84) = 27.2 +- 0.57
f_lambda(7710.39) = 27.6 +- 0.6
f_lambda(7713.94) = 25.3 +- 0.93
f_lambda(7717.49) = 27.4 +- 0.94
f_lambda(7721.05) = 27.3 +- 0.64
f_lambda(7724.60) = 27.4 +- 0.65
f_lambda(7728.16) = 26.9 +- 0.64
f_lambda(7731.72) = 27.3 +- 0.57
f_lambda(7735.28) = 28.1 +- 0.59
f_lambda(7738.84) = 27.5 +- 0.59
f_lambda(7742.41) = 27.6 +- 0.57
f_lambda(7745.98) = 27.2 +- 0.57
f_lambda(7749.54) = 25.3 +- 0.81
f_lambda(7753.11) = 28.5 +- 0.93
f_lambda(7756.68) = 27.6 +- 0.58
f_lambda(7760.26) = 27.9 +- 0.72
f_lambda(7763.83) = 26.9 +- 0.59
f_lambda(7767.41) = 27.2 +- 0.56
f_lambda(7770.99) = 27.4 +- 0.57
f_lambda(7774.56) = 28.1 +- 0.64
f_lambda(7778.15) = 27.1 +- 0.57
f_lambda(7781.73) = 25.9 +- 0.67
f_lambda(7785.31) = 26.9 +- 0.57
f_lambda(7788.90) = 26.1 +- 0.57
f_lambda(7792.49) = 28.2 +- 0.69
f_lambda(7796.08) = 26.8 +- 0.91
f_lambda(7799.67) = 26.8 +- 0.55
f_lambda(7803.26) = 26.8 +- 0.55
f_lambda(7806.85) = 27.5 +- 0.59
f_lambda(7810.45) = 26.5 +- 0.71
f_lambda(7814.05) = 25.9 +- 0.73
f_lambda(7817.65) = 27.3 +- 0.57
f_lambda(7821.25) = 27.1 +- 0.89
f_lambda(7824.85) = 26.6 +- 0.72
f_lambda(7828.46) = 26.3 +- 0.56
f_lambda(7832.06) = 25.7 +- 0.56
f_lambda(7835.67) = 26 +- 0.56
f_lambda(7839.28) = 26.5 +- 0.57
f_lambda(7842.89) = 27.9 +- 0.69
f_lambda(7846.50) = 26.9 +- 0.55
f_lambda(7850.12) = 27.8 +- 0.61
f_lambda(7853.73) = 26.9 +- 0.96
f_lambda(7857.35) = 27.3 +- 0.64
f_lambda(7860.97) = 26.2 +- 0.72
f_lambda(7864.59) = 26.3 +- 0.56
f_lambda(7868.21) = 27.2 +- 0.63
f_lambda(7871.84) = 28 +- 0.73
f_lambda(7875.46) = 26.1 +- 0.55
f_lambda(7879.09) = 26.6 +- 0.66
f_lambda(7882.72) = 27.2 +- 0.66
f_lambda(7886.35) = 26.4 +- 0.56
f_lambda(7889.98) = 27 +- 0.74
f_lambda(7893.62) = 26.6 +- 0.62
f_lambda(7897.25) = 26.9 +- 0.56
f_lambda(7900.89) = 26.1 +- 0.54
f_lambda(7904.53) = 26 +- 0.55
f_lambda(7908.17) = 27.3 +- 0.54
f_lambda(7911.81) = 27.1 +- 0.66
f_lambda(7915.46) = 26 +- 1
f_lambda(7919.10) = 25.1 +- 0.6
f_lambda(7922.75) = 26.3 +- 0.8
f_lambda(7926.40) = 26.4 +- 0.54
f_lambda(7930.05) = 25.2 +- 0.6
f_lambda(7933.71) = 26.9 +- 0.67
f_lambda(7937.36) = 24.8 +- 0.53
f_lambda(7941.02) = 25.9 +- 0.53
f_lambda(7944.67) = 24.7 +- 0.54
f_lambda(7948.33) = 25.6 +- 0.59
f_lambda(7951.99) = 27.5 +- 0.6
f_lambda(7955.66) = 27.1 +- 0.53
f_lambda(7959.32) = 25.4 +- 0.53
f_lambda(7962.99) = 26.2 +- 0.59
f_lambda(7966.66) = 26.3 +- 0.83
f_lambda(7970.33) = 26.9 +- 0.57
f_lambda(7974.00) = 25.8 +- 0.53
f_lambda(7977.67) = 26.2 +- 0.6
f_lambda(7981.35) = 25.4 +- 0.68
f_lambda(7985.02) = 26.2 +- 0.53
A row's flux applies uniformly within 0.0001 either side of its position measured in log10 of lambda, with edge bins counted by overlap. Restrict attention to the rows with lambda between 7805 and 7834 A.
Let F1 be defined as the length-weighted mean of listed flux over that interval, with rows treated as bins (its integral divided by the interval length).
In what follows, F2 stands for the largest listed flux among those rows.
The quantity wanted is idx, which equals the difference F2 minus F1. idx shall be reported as 0.89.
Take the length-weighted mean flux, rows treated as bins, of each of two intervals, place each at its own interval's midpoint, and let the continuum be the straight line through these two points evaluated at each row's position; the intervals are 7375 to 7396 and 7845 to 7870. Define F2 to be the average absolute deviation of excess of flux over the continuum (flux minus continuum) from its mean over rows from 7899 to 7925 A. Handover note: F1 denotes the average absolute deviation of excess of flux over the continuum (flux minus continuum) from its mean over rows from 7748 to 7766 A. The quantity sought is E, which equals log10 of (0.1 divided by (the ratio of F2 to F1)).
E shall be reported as -0.78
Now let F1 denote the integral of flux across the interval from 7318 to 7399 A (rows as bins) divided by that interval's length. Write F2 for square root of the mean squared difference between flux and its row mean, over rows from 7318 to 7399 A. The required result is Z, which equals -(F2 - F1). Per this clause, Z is 27.7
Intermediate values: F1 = 28.5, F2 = 0.79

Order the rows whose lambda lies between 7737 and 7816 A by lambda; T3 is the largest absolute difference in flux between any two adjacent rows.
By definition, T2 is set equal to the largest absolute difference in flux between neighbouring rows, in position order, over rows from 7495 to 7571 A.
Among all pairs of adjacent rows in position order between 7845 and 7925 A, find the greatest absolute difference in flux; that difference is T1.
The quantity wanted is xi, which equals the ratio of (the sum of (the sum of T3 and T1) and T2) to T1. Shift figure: 3.8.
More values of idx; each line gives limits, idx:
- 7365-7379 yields 0.88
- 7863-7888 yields 1.16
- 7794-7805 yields -0.04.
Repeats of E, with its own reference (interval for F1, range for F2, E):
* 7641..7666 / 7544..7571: -0.38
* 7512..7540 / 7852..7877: -0.91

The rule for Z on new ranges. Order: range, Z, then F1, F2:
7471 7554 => 27.5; 28.3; 0.79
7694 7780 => 26.5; 27.3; 0.80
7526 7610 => 26.8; 27.9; 1.05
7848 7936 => 25.9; 26.6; 0.70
